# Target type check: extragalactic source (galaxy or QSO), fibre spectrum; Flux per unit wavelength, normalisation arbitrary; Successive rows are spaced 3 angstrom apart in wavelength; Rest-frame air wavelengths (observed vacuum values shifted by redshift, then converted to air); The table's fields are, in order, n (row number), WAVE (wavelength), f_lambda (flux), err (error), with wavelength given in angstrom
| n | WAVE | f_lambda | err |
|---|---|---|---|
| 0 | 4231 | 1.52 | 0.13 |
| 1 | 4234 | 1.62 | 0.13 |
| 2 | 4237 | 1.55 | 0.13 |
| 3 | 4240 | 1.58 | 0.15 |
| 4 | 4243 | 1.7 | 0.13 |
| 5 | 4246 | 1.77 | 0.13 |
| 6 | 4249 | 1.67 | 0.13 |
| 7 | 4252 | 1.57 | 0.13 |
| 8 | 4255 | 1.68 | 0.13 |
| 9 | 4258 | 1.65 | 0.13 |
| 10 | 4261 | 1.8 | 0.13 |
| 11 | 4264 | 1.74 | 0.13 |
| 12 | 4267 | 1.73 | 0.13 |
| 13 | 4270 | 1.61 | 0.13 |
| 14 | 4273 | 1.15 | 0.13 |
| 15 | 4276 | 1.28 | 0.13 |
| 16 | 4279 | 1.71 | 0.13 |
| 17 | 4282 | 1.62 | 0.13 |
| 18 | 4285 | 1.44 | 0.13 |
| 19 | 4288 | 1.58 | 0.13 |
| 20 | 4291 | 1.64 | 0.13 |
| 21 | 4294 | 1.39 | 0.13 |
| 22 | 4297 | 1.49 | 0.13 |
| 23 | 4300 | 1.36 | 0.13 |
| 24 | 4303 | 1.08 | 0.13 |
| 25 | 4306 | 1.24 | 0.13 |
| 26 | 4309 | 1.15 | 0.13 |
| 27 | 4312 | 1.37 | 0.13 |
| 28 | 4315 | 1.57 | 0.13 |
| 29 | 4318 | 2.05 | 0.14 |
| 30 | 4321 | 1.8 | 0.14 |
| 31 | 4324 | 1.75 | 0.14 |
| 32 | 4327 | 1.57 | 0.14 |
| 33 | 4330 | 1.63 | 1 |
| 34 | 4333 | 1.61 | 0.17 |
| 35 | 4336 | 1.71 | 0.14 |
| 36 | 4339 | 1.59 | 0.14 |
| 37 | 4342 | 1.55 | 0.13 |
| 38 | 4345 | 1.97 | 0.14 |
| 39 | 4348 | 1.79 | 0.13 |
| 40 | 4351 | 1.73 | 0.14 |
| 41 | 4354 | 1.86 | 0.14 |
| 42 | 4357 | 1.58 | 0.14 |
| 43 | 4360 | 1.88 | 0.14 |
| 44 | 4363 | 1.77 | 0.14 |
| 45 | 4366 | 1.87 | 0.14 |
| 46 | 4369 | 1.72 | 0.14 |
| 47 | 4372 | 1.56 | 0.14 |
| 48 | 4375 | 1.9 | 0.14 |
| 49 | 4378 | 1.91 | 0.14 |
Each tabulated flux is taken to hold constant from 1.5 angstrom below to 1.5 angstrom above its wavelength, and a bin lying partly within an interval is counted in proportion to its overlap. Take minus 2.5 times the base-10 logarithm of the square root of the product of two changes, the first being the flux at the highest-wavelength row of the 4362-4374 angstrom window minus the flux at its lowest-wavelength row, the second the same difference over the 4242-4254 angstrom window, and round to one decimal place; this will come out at 2.0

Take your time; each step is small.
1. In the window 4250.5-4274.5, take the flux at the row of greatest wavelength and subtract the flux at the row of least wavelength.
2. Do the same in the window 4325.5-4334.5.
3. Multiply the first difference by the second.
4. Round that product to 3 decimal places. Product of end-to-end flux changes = -0.017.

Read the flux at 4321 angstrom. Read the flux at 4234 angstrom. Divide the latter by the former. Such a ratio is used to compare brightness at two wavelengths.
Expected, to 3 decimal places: 0.900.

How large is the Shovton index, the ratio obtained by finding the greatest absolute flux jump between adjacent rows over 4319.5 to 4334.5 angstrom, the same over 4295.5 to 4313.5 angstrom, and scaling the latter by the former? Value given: 1.56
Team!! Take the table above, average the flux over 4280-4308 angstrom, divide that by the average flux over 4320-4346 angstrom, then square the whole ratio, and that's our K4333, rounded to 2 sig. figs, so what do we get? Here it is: 0.72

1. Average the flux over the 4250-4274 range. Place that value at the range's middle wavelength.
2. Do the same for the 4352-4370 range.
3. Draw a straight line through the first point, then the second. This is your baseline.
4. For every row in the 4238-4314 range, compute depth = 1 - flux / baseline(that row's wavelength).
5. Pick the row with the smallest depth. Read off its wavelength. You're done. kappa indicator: 4261 angstrom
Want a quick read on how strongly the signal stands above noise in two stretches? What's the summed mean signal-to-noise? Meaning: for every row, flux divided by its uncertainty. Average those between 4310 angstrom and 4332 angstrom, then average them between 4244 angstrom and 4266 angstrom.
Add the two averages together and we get 23.8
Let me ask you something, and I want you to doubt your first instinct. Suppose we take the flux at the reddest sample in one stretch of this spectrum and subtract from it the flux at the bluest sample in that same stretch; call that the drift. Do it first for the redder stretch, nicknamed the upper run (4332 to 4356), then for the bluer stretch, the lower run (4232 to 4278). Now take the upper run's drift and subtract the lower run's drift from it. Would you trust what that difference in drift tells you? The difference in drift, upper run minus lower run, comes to 0.59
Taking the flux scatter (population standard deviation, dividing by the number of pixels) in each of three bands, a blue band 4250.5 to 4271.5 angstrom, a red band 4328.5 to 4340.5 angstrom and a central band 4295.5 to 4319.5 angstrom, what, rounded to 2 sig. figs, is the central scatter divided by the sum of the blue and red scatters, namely 2.4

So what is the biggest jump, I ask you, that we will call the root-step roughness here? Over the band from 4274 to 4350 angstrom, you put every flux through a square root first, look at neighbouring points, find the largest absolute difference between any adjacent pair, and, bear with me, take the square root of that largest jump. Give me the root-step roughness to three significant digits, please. 0.423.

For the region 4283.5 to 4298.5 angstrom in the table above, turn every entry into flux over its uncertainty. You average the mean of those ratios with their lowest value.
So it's 11.1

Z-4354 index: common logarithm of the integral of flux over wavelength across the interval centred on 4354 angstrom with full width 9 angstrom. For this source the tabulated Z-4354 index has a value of 1.19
